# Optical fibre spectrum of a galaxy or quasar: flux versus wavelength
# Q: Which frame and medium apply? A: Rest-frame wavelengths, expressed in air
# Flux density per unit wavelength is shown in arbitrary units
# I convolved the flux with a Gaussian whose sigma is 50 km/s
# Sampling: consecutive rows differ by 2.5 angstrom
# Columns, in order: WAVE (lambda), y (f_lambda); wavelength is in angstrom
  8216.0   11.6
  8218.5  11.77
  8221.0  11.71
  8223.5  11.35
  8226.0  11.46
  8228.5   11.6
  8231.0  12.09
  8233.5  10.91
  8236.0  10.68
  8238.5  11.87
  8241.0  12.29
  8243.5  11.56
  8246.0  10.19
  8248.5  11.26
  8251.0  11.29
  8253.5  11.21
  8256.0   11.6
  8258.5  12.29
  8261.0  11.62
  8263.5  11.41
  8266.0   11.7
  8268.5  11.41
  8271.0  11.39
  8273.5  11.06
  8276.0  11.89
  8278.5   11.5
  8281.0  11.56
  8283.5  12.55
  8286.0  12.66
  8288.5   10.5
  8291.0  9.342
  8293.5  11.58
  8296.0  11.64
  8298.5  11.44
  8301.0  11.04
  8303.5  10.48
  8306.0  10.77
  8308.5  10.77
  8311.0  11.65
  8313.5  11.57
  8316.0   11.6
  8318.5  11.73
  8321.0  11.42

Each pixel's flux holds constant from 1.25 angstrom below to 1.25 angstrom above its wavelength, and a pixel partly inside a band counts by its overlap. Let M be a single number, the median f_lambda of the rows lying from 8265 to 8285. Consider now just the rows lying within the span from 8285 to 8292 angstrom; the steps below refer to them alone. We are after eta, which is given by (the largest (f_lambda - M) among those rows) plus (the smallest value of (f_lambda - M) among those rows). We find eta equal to -1.06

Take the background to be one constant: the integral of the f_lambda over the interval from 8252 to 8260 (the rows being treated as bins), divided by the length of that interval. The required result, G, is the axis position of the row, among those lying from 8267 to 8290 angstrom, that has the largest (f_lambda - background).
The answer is 8286.0 angstrom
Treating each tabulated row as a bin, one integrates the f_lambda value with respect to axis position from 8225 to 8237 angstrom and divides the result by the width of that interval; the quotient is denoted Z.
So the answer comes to 11.4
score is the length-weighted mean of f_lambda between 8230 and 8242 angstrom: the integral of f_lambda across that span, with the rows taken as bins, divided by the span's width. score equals 11.5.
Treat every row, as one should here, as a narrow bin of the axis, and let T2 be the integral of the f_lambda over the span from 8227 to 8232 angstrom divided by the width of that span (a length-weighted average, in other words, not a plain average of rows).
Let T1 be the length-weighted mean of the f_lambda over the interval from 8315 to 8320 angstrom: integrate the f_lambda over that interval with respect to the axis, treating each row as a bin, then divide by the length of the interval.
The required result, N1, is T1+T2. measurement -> 23.5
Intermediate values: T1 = 11.7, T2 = 11.8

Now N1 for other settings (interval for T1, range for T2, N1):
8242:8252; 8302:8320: 22.3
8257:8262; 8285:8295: 22.9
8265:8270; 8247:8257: 22.8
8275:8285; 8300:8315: 23.0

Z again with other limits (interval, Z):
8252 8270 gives 11.6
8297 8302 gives 11.3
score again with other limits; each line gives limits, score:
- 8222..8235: 11.5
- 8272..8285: 11.7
